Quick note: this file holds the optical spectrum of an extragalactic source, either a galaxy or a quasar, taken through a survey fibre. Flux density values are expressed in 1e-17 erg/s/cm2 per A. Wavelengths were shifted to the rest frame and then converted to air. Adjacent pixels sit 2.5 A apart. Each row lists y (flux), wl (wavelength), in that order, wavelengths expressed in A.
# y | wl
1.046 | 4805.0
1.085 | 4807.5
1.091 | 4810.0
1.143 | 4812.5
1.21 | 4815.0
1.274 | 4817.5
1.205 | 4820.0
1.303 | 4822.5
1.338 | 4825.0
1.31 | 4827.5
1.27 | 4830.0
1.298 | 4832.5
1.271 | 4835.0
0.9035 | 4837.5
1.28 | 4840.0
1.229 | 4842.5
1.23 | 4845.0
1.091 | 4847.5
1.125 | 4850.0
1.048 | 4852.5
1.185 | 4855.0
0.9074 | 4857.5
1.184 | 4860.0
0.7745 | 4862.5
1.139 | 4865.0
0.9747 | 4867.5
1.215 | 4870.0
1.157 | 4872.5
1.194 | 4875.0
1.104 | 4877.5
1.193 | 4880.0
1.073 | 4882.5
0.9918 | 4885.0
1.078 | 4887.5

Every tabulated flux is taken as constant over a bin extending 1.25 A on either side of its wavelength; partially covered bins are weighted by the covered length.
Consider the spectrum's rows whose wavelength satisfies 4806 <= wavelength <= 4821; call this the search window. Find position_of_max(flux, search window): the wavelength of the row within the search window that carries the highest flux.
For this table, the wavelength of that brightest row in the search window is 4817.5 A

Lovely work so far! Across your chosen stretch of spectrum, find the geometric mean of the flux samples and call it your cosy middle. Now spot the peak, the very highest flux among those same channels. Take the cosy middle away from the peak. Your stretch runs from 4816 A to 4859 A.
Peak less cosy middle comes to 0.154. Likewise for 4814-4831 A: 0.066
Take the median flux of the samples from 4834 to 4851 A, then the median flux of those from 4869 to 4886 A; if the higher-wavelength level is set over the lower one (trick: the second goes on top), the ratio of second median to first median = 0.94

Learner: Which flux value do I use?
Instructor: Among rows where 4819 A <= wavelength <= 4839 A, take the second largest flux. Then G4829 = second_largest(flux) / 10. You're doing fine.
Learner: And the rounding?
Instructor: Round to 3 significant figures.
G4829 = 0.131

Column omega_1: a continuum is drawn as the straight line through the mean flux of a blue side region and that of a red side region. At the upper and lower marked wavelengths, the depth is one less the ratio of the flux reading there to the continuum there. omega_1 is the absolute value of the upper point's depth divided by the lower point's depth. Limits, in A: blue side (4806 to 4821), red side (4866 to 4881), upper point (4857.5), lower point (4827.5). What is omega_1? 1.6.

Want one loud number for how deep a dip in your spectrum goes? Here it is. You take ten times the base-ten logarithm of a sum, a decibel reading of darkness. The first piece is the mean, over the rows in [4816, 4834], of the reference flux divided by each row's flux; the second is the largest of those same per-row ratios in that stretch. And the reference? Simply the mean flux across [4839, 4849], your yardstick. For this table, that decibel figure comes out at 2.9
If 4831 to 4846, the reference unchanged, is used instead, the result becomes 3.7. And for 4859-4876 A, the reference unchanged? 4.3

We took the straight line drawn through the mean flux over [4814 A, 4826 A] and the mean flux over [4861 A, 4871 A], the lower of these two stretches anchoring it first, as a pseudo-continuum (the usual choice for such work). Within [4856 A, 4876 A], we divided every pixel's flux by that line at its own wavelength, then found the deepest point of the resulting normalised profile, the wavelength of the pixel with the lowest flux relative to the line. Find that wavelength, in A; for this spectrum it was 4862.5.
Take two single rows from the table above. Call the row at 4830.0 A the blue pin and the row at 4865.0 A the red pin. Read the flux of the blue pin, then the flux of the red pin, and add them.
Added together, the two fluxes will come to 2.41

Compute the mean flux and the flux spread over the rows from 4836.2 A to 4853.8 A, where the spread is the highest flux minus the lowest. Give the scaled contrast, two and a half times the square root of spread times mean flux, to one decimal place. 1.6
